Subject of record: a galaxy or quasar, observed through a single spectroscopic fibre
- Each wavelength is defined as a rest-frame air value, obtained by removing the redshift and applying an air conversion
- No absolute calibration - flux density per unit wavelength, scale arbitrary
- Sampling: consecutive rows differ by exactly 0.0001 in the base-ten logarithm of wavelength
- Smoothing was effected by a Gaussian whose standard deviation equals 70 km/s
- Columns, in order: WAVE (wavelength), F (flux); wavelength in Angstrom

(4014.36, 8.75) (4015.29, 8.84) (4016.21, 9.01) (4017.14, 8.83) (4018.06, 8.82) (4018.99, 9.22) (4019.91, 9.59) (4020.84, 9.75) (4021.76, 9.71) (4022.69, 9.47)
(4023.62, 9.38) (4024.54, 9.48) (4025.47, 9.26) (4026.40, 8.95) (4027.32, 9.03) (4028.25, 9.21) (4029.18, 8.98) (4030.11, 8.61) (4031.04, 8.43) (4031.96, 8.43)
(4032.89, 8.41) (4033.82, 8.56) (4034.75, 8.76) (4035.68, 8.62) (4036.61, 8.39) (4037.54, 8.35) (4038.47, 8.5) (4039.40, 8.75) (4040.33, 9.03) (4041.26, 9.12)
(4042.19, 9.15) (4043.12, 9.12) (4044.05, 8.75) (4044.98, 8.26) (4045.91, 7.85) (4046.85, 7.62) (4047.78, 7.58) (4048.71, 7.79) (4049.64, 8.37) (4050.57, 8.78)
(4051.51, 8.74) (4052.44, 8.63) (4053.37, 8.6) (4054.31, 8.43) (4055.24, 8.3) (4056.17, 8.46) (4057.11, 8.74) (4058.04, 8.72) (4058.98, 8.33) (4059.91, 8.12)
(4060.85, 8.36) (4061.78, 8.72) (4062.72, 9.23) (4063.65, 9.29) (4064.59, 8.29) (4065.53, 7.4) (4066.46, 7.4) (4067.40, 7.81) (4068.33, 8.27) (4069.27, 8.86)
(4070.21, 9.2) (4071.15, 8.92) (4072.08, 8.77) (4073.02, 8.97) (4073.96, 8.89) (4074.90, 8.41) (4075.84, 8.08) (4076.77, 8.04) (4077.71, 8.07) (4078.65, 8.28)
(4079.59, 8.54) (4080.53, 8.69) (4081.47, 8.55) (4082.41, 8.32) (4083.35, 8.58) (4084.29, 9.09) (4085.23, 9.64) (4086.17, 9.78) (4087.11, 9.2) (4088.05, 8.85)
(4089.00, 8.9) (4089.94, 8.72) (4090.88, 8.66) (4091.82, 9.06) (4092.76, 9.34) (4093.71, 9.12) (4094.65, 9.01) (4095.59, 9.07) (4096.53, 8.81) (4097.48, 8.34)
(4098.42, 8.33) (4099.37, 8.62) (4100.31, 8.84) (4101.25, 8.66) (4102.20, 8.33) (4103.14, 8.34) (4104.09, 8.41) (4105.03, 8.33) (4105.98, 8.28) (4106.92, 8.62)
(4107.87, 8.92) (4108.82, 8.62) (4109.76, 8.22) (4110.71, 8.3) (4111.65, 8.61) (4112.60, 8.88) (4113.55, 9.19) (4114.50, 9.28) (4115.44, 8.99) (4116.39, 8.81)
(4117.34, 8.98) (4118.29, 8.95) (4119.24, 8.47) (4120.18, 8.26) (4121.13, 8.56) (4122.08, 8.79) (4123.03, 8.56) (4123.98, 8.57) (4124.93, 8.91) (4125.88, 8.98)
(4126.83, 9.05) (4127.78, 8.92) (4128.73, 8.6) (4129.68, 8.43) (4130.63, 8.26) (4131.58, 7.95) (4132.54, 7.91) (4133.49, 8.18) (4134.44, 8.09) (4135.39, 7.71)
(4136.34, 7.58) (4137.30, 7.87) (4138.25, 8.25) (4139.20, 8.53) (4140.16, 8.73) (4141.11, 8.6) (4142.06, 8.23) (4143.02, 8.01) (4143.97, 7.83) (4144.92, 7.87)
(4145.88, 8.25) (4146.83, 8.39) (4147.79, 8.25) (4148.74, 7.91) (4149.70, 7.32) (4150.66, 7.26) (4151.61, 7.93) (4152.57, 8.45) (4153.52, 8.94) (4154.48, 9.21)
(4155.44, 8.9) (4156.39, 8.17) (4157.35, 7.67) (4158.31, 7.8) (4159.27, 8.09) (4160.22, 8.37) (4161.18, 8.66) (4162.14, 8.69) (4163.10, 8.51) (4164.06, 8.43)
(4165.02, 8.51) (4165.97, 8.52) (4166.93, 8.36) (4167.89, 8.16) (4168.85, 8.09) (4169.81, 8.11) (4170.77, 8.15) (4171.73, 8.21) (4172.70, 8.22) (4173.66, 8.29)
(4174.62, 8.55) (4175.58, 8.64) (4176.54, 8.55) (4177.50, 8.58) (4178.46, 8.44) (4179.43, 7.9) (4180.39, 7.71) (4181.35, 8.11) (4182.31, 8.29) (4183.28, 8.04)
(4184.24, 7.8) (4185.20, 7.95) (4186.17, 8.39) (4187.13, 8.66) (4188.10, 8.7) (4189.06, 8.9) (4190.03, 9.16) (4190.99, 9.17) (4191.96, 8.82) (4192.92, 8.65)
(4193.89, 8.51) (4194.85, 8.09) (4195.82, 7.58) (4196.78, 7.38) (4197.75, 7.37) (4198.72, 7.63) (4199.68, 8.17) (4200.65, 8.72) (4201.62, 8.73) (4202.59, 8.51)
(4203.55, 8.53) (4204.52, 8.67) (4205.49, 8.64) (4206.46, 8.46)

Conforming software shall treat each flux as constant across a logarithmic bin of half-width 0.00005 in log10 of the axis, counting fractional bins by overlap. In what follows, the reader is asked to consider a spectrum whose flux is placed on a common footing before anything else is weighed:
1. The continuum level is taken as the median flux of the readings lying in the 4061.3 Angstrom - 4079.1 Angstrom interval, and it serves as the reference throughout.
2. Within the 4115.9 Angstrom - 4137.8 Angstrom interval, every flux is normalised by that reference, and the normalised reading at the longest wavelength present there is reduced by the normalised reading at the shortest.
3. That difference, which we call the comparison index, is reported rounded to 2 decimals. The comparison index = -0.11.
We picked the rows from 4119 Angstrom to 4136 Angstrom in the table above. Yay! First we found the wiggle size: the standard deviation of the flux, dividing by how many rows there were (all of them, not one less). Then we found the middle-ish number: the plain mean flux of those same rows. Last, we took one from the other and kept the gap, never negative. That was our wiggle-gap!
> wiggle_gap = 8.07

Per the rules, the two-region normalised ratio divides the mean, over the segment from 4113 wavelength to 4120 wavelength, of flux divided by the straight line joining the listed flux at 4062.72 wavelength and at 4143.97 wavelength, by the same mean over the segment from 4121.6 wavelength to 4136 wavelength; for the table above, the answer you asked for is 1.03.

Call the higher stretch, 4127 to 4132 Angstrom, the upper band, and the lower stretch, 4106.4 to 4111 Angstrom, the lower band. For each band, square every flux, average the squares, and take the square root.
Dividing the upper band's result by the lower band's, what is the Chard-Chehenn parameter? 0.99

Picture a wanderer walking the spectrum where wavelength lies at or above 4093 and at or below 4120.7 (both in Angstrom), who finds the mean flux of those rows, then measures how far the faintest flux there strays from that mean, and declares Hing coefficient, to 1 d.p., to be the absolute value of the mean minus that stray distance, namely 8.2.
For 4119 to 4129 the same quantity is 8.3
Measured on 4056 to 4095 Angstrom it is 7.4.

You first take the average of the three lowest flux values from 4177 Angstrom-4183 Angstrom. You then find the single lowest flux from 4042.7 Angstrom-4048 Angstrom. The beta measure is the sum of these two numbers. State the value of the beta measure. 15.5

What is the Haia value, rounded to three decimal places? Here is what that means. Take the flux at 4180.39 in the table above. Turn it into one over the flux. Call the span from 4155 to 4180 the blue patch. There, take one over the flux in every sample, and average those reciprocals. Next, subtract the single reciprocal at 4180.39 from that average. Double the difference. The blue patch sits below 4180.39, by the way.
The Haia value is -0.019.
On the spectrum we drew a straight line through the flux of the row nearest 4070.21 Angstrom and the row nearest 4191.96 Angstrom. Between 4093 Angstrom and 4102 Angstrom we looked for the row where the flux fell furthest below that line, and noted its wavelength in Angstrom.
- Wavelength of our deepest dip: 4098.42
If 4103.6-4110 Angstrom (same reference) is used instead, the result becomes 4109.76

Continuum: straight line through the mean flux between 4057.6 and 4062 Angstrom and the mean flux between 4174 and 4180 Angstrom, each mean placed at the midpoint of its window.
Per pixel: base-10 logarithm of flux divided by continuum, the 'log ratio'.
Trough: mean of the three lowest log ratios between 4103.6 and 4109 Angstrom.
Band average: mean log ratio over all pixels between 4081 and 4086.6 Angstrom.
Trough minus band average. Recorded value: -0.032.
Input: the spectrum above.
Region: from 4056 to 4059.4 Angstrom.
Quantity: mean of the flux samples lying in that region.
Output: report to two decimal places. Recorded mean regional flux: 8.56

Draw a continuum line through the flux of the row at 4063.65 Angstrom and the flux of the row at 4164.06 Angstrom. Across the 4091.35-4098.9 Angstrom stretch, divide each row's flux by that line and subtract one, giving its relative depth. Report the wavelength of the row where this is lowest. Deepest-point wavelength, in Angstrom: 4098.42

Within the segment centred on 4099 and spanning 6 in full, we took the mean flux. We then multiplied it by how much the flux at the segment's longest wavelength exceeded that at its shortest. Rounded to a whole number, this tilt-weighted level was -1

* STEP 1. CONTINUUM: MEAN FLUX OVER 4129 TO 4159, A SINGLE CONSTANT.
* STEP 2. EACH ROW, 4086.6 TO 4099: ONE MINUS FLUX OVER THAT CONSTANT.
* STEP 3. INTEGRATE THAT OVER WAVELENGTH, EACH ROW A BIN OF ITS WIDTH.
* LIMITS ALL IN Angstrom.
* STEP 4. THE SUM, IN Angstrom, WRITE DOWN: -1.1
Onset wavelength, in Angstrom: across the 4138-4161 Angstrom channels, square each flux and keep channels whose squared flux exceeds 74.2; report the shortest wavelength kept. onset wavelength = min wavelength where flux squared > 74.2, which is 4140.16 Angstrom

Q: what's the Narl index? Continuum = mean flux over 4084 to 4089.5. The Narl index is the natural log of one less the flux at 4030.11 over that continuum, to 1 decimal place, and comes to -2.7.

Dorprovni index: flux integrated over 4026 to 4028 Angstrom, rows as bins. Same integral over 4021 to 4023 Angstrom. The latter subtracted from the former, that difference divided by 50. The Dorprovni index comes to -0.02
